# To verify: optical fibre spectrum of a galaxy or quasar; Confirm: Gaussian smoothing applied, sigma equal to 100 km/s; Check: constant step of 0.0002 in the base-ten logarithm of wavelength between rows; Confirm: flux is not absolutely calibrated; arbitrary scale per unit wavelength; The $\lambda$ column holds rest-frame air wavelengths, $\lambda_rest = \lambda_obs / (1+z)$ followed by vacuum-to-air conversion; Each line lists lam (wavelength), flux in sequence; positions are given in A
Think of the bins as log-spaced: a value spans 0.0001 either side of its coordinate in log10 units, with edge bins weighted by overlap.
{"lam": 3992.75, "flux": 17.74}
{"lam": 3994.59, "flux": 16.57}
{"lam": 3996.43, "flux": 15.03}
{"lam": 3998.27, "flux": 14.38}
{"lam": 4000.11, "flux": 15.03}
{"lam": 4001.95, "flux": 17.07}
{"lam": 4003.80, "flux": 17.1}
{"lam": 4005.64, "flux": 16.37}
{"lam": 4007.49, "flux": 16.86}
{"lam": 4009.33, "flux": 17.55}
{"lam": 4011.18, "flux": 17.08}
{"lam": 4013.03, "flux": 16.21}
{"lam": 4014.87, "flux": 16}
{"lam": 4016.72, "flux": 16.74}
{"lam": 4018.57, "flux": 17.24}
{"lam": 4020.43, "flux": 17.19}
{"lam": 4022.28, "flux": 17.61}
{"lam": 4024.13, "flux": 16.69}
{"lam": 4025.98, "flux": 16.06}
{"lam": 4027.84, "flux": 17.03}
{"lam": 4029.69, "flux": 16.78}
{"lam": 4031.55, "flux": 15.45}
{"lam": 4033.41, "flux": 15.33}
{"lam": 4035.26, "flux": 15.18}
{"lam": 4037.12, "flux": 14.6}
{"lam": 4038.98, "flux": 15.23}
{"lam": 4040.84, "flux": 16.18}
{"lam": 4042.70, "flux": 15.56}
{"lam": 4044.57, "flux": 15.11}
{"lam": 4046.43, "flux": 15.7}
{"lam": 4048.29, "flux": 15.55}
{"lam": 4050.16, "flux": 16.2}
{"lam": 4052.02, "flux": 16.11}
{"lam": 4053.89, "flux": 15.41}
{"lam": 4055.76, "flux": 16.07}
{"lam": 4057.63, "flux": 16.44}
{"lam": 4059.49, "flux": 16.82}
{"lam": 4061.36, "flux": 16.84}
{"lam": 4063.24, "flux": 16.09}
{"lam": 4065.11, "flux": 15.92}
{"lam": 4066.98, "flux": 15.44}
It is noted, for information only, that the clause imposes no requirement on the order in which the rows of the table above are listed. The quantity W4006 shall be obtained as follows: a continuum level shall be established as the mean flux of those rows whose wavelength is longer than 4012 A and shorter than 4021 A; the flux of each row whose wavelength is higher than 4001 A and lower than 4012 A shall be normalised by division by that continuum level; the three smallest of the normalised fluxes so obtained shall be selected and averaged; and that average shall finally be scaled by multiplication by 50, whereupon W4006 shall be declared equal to 50.3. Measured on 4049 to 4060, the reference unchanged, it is 47.6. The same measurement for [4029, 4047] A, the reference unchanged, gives 44.9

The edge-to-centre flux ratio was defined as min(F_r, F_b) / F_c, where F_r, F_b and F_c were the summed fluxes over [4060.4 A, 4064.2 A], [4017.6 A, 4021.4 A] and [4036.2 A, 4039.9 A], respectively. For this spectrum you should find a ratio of 1.10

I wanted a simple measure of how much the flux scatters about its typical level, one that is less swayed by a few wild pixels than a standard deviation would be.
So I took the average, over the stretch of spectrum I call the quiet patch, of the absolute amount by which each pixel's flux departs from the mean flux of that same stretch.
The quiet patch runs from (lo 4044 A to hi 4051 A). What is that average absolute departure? 0.31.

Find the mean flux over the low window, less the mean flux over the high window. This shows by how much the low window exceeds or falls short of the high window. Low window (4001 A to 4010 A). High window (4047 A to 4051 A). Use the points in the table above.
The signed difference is 1.1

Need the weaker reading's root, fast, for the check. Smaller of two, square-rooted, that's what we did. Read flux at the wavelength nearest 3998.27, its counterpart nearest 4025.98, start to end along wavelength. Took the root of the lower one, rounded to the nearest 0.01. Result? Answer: 3.79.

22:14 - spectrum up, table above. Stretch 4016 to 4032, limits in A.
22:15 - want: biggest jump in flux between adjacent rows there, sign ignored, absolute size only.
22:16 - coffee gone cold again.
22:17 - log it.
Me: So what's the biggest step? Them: 1.3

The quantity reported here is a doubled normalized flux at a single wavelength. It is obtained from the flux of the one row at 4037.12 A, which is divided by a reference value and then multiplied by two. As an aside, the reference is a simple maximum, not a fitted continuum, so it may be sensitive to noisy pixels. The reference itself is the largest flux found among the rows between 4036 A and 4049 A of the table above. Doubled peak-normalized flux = 1.80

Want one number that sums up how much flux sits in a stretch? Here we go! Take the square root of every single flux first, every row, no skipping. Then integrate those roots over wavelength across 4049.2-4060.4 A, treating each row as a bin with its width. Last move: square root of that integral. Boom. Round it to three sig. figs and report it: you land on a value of 6.71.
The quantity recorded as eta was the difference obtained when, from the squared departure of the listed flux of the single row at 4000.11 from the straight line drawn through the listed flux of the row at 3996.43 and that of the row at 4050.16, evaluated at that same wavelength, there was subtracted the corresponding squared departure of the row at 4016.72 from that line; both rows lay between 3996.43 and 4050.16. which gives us -1.6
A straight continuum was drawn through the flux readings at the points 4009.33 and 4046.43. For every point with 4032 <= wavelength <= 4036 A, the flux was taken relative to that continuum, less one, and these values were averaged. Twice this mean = -0.13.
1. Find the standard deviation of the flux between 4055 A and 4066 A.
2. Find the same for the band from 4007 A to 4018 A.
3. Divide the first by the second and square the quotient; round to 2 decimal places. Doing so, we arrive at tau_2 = 0.49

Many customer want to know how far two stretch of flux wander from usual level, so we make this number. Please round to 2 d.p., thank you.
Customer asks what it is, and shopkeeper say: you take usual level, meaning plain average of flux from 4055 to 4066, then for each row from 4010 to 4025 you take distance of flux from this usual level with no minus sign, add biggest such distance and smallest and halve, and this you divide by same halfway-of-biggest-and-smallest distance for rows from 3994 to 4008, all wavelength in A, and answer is 0.70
